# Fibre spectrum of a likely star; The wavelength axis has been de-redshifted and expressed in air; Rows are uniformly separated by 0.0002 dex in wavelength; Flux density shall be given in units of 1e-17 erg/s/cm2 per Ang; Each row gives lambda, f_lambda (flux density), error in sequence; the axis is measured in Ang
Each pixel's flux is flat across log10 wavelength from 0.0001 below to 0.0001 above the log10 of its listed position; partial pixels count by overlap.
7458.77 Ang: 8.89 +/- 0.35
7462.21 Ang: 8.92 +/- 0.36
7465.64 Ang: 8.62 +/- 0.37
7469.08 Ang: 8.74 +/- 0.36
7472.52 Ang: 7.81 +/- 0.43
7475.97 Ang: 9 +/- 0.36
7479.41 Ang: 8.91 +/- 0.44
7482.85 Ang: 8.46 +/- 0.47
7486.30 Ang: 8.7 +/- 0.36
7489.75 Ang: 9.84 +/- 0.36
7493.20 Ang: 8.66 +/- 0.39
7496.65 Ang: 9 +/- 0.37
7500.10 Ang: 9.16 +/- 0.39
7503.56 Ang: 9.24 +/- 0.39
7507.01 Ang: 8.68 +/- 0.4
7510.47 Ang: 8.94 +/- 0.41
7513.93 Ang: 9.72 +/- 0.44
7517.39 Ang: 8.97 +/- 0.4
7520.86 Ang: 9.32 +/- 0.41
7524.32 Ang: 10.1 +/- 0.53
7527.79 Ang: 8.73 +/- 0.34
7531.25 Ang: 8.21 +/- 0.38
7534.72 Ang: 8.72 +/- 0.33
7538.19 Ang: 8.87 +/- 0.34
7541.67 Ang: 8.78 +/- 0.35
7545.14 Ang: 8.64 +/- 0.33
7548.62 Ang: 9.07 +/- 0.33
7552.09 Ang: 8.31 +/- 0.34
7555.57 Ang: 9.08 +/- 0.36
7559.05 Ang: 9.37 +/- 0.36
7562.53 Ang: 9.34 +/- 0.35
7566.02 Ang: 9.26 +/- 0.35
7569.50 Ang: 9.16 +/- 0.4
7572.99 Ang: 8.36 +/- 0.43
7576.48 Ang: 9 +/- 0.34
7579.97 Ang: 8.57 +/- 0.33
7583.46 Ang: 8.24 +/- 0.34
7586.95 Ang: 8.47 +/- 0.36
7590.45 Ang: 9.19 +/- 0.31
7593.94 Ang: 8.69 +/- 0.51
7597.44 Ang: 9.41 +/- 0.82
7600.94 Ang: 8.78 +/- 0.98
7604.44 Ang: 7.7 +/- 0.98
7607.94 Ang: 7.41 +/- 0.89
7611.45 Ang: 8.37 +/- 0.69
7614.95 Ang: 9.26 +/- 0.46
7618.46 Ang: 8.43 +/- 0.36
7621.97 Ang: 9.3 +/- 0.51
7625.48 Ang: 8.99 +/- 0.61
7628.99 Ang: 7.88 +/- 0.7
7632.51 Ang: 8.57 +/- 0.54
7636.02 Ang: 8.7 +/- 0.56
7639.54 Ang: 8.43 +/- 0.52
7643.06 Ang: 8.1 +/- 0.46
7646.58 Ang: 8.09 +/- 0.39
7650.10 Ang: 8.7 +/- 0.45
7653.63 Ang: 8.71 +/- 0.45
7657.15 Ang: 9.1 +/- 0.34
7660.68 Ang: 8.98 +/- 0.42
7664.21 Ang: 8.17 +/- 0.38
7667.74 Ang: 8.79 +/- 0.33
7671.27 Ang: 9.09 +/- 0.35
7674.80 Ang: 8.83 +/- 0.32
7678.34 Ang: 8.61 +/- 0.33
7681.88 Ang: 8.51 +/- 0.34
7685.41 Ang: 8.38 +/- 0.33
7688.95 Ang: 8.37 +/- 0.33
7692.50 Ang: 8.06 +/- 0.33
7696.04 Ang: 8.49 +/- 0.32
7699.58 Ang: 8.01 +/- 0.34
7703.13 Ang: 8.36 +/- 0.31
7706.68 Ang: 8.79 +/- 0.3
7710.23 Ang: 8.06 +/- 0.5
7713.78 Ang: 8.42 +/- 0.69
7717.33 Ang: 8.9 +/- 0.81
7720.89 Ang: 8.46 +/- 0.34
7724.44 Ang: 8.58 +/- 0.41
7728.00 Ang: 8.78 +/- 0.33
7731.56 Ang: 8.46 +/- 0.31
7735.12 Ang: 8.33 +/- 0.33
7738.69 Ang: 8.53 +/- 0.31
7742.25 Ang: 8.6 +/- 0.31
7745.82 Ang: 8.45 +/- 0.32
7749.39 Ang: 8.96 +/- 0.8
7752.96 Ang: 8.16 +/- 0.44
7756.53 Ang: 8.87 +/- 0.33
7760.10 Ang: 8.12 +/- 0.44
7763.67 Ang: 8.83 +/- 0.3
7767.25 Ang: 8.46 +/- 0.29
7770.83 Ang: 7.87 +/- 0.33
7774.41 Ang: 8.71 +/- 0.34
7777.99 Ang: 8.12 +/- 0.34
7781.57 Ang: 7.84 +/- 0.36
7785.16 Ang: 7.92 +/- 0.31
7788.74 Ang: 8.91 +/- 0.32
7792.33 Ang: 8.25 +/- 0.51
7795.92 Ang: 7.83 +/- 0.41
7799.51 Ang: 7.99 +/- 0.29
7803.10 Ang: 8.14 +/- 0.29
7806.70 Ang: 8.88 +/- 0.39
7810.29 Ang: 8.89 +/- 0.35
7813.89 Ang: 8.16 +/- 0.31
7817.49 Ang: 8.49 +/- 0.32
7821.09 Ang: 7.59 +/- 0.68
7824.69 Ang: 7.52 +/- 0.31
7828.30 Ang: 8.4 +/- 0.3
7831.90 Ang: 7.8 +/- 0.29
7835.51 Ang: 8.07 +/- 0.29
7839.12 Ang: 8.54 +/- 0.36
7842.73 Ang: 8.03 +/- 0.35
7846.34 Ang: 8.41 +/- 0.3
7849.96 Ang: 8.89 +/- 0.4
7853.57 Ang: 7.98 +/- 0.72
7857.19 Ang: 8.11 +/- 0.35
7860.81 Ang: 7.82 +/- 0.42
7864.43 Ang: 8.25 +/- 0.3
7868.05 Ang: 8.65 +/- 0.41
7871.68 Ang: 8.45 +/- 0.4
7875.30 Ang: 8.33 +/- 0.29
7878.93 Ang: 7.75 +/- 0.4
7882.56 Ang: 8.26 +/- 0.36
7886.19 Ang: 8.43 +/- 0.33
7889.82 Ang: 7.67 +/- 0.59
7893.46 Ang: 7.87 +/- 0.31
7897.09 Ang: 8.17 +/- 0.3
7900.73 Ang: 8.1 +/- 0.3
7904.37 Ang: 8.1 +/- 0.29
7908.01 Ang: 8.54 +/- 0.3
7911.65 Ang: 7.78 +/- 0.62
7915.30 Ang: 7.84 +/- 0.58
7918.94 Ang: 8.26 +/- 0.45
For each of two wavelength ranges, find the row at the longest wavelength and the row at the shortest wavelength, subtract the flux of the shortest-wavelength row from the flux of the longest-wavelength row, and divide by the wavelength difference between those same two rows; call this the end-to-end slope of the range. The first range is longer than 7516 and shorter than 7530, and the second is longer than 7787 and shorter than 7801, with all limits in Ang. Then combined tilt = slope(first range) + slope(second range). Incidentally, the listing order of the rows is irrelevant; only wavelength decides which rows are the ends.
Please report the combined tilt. -0.11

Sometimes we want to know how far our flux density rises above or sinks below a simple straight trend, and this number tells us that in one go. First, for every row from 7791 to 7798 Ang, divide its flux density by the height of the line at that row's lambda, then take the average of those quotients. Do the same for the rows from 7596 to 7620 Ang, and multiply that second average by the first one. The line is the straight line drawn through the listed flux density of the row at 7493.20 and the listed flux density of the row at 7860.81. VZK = 1.02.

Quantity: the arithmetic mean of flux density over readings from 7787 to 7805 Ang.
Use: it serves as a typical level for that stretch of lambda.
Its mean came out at 8.22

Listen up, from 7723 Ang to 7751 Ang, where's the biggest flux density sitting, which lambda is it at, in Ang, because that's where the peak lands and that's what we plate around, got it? 7749.39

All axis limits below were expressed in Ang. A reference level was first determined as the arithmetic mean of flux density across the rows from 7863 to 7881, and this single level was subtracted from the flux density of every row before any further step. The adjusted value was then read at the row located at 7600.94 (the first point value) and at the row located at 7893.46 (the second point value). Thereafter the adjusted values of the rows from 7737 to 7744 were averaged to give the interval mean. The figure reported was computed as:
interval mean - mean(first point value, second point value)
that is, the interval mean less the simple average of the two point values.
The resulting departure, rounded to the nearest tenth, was 0.2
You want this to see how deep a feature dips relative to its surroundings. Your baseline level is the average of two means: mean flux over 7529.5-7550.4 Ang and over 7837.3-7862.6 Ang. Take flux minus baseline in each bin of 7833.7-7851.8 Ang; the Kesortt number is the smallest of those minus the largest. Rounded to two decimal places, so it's -0.86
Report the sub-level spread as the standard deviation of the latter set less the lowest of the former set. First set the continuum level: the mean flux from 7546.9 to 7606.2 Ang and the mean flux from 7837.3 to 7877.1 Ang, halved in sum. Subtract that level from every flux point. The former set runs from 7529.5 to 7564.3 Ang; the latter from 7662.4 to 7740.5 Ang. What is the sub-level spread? 0.64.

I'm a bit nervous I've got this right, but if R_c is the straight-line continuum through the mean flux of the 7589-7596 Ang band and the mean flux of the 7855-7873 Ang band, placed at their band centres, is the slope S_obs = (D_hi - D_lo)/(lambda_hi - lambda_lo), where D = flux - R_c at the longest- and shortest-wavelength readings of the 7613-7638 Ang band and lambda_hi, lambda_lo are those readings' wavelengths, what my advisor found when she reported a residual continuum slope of -0.02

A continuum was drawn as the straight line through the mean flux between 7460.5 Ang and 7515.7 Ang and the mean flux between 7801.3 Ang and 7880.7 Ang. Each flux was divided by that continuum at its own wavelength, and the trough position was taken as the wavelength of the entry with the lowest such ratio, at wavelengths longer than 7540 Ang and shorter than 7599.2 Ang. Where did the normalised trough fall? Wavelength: 7583.46 Ang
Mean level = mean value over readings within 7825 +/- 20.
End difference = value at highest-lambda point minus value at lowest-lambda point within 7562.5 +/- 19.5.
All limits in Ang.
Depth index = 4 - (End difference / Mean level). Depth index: 4.01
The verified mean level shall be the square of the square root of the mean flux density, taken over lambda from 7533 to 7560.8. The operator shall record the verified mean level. 8.9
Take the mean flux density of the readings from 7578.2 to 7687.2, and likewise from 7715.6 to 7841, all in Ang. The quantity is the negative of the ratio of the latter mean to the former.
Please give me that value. -0.97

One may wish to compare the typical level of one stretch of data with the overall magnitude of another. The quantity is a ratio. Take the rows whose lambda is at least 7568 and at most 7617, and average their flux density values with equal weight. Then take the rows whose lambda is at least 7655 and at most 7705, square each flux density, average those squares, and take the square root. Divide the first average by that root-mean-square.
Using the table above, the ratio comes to 1.01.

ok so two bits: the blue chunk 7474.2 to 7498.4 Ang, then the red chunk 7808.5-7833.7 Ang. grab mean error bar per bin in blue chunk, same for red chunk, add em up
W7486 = 0.76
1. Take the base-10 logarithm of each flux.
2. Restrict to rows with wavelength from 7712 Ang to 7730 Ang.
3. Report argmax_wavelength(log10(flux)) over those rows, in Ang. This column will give 7717.33 Ang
